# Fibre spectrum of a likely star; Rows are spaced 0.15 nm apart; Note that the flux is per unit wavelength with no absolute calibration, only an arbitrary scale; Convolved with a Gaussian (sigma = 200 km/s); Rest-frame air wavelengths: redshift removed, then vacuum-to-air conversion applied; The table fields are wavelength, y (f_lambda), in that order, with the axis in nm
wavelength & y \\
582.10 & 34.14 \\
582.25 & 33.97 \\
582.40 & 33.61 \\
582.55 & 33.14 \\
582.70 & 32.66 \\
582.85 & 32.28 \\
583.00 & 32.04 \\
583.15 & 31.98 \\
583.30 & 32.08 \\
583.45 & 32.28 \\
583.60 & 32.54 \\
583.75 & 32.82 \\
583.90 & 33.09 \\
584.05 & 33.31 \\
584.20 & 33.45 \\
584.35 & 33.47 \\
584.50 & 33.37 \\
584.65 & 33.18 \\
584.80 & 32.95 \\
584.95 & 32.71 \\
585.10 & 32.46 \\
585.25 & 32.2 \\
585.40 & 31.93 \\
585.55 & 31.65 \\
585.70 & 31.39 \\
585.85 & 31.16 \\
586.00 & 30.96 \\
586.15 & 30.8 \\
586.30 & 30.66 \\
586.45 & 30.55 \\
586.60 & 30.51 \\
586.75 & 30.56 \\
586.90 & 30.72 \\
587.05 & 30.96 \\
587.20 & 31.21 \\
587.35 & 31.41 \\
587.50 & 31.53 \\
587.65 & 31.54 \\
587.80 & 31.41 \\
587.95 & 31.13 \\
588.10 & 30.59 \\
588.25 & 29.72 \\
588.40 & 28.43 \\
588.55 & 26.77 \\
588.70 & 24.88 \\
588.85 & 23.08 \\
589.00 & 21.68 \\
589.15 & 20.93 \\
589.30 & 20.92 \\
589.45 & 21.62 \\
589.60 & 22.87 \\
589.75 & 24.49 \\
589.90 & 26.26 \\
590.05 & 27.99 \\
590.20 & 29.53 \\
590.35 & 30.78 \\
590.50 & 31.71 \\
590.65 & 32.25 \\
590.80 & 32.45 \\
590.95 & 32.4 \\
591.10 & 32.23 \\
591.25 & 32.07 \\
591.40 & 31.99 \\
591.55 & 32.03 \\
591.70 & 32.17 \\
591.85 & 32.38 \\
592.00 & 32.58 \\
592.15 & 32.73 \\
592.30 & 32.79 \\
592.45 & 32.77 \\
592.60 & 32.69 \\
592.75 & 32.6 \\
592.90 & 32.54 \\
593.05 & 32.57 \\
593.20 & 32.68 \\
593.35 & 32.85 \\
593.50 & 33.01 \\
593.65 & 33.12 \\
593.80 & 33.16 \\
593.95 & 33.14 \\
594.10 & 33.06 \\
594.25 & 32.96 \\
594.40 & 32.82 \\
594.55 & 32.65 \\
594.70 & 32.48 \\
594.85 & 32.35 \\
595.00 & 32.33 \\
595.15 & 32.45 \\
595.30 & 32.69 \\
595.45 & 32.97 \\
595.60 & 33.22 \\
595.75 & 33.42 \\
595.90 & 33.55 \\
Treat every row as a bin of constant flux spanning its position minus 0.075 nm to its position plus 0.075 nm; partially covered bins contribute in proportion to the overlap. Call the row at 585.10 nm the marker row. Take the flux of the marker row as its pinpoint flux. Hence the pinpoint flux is 32.46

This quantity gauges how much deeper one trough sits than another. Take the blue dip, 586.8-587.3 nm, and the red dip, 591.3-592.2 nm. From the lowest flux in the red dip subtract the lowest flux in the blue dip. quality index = 1.3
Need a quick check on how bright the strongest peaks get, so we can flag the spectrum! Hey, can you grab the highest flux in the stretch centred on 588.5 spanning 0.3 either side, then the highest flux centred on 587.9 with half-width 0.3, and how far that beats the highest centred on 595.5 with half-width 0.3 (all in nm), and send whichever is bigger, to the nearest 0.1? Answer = 29.7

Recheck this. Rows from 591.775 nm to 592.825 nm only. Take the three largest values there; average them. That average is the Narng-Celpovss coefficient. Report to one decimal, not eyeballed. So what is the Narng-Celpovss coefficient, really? 32.8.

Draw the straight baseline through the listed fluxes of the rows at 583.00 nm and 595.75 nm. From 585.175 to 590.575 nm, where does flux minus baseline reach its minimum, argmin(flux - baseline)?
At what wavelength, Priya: 589.30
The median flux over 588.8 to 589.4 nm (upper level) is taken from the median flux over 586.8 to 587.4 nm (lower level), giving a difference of 9.8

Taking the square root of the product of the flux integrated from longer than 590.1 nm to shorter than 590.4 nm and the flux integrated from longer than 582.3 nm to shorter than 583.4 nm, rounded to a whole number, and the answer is 18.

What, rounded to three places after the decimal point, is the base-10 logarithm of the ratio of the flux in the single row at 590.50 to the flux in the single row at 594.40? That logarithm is -0.015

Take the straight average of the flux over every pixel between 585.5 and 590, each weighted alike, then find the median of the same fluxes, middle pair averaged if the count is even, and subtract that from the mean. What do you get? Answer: -2.2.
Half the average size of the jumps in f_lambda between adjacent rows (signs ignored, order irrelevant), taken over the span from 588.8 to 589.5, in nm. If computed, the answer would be 0.36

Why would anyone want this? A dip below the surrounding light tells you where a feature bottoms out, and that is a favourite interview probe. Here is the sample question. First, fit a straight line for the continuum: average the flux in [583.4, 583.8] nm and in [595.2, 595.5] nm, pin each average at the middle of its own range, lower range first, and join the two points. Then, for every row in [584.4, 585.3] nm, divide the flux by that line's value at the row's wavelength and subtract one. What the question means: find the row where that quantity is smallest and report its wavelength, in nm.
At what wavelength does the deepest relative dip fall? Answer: 585.25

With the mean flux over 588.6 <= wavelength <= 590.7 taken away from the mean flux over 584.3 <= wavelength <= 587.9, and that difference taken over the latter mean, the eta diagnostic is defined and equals 0.19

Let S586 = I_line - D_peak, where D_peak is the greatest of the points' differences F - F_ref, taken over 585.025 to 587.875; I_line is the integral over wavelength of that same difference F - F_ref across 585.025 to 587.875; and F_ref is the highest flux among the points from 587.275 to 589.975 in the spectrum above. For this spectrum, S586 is -1.8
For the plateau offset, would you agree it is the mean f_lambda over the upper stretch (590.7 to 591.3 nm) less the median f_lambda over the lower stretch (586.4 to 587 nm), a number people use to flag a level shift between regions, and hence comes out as 1.7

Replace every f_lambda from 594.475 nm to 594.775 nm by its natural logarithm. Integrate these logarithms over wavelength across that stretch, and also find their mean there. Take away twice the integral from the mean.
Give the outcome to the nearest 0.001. 1.393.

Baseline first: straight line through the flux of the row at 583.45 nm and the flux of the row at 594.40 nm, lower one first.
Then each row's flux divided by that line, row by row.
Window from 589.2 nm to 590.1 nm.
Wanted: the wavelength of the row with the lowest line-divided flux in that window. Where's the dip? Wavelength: 589.30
